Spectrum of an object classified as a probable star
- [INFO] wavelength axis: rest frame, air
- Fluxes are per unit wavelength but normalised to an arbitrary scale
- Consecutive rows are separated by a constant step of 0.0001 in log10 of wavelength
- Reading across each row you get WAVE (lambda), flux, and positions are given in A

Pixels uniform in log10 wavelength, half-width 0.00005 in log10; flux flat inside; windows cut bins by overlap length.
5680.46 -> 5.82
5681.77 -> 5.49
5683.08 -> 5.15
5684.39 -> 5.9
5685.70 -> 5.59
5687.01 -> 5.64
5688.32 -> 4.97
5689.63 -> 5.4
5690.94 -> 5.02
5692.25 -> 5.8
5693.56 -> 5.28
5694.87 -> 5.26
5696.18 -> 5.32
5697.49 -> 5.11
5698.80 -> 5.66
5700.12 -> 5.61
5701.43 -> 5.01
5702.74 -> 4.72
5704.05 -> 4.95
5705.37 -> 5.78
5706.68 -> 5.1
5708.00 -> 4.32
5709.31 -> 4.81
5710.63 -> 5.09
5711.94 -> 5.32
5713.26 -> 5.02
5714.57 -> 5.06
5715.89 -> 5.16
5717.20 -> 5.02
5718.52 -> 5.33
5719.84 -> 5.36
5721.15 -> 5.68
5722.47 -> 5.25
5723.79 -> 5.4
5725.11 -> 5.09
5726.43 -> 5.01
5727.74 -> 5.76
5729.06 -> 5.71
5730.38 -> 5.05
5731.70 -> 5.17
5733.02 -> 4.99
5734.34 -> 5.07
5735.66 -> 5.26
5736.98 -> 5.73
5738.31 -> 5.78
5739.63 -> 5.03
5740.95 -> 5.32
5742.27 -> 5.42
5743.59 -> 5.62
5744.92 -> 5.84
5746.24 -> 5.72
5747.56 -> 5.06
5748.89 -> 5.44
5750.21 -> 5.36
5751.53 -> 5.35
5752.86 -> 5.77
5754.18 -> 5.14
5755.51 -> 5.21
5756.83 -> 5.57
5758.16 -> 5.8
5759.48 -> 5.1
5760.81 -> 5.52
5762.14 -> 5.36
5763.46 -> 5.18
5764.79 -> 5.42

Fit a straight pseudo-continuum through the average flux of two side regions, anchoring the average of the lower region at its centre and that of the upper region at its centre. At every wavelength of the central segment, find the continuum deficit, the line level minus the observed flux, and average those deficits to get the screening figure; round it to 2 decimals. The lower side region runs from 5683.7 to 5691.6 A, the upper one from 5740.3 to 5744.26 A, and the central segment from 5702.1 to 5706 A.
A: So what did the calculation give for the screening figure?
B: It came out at 0.28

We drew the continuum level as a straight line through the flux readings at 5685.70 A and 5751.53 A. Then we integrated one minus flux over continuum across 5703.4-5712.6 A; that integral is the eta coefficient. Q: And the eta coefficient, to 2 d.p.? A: 0.76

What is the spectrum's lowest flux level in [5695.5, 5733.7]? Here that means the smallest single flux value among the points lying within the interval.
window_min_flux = 4.32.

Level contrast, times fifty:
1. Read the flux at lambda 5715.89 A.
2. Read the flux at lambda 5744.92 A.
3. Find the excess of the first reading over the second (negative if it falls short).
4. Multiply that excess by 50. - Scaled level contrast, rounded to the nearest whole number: -34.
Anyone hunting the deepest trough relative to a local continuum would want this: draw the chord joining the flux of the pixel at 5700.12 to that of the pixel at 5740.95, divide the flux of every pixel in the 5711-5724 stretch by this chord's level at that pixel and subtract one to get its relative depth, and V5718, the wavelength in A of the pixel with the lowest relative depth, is 5713.26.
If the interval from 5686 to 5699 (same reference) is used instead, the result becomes 5688.32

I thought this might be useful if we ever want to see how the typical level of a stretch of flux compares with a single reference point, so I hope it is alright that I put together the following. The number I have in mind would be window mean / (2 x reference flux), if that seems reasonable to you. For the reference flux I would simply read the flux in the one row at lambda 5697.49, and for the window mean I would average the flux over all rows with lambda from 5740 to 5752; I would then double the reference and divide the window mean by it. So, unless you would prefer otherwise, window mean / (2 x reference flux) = 0.53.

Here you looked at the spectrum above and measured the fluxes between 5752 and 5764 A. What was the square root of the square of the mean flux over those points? 5.41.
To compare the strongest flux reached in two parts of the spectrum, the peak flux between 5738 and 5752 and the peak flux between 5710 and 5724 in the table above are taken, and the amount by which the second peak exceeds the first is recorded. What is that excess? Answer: -0.16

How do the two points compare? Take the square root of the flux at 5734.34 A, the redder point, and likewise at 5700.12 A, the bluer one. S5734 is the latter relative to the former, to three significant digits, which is 1.05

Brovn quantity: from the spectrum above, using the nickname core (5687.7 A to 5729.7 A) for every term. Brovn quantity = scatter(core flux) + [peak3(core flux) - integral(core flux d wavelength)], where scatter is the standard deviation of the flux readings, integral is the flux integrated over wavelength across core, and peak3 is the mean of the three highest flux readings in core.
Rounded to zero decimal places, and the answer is -214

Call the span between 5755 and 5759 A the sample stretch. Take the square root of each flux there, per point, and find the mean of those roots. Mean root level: 2.35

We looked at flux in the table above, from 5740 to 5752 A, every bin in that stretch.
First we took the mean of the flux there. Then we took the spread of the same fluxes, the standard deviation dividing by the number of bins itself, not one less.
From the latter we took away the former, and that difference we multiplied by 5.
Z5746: -26.2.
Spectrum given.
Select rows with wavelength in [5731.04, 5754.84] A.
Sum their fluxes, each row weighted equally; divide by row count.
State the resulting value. 5.39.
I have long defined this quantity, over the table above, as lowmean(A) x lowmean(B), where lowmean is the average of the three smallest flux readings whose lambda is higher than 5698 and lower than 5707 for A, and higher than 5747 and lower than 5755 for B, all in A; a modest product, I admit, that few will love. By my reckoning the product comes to 25.4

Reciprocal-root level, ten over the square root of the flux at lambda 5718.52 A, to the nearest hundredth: 4.33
